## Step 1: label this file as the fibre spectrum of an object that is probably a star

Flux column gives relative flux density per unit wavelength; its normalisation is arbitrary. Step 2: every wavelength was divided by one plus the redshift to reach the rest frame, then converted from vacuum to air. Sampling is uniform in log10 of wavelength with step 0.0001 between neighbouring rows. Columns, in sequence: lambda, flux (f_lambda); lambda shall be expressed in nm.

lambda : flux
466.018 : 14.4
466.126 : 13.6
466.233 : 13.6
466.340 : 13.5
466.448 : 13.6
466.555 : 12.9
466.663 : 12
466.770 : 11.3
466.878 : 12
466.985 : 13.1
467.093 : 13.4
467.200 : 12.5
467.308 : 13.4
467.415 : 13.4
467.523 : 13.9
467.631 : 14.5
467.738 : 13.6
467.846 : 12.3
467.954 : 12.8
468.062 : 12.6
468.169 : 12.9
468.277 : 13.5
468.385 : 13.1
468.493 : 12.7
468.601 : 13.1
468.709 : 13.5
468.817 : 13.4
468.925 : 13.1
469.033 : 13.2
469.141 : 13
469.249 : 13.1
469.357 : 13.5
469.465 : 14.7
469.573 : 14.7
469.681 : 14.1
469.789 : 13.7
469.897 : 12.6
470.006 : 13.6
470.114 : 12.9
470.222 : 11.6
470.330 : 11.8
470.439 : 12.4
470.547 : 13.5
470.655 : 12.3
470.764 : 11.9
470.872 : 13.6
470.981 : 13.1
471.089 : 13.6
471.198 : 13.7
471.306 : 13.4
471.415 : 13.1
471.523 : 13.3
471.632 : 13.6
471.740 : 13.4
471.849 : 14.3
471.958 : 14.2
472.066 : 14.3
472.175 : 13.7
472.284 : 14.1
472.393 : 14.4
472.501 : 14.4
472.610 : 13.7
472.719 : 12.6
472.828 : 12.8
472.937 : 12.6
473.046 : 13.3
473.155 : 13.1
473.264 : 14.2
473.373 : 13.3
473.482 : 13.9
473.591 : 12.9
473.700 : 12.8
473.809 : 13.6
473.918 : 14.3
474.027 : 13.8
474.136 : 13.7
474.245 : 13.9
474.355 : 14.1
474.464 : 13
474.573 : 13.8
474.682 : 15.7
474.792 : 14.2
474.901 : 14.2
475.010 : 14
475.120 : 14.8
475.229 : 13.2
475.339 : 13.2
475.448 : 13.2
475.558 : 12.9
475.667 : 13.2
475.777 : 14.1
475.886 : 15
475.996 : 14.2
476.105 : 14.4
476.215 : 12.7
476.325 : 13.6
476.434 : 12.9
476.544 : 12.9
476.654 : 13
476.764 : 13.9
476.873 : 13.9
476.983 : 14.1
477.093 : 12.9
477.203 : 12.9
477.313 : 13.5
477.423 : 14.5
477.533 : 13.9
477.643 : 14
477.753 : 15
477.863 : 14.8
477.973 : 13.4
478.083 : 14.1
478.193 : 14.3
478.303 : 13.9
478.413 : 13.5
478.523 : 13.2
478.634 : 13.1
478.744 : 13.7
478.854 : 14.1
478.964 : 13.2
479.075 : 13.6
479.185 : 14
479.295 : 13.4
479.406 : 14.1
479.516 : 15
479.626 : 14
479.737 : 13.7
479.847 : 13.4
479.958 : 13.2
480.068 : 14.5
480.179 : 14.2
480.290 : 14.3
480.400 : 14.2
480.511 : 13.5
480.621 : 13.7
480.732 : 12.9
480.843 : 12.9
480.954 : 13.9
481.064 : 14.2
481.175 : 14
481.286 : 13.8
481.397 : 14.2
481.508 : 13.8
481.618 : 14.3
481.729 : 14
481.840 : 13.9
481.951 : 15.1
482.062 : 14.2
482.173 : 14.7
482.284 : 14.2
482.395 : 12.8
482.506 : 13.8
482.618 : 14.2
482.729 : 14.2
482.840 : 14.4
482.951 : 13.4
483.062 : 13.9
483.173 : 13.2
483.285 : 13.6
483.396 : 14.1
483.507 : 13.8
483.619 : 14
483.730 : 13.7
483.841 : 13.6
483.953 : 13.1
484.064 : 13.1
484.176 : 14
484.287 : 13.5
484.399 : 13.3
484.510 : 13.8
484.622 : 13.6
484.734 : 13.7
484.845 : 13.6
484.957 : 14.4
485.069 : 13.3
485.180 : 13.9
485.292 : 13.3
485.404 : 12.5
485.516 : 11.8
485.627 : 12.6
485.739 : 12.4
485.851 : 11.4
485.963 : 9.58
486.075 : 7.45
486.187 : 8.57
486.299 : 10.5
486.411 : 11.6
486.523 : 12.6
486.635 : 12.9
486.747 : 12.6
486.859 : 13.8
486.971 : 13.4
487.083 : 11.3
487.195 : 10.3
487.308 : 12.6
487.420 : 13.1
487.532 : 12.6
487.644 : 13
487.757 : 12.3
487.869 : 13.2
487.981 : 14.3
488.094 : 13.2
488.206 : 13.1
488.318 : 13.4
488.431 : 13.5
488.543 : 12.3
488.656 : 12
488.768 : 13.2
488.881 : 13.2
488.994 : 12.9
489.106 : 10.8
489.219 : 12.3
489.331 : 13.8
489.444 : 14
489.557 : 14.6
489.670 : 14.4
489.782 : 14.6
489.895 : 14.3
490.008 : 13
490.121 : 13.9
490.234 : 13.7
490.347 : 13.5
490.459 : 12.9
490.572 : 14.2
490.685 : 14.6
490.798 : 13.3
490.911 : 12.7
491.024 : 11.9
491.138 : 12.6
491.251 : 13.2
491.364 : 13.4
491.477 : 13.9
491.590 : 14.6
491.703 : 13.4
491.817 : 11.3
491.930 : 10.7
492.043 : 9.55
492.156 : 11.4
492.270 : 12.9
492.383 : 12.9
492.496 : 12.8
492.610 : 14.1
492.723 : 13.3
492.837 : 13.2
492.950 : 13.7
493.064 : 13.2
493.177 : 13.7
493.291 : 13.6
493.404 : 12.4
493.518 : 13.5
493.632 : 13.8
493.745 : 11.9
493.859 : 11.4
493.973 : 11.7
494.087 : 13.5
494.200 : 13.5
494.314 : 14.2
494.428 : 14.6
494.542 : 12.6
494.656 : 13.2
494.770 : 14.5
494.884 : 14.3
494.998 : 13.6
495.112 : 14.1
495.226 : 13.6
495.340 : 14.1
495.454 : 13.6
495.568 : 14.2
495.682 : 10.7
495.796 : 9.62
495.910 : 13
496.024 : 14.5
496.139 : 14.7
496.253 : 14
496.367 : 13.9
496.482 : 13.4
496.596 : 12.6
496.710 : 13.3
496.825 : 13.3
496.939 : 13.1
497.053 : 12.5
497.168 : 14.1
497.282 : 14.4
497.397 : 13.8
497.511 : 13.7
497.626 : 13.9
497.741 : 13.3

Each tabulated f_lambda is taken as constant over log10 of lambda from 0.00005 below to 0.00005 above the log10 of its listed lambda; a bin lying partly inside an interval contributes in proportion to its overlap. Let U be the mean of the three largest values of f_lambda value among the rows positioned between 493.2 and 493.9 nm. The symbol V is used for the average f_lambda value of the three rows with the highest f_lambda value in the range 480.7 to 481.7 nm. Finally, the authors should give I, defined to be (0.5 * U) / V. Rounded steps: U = 13.6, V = 14.2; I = 0.479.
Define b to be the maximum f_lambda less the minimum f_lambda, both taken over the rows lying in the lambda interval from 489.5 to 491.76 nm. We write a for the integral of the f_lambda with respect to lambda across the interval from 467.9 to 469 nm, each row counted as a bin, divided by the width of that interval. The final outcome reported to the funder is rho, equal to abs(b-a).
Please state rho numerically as 10.4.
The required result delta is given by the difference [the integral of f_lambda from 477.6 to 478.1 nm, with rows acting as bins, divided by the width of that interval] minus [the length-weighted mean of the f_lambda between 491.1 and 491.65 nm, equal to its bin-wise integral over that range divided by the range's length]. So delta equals 0.7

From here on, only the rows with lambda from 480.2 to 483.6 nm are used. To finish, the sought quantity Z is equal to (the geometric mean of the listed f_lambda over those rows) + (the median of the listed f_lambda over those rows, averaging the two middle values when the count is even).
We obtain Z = 27.8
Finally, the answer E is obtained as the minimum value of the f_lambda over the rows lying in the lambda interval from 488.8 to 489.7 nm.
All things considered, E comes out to 10.8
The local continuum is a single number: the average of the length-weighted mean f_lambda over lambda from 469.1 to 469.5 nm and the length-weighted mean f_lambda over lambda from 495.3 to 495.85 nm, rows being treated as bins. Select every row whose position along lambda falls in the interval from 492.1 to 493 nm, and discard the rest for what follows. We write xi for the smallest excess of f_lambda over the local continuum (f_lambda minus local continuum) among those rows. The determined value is -1.6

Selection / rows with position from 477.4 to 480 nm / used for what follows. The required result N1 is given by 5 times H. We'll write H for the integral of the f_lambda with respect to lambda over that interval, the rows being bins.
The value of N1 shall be 180.4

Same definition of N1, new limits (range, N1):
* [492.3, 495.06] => 183.5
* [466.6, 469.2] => 169.1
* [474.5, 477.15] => 182.1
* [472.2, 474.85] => 181.2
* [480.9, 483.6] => 188.8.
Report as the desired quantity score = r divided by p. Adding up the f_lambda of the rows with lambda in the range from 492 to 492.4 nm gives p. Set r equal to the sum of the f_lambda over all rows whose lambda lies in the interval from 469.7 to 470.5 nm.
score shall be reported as 1.9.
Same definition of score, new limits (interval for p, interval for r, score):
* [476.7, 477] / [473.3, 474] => 1.9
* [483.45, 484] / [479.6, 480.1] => 1.0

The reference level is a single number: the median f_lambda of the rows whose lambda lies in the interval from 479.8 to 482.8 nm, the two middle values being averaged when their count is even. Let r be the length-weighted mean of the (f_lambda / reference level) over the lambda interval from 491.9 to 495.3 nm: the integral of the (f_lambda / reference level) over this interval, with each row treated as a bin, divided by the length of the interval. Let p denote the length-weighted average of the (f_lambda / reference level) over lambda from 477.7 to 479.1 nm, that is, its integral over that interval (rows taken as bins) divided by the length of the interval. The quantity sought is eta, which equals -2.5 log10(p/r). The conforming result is -0.06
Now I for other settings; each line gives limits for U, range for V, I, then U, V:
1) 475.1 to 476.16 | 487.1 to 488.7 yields 0.536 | 14.7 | 13.7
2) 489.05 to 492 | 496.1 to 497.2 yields 0.512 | 14.6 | 14.3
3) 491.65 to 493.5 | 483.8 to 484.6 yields 0.501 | 13.8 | 13.8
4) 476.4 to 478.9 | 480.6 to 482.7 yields 0.502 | 14.8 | 14.7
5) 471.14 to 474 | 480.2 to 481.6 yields 0.505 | 14.4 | 14.2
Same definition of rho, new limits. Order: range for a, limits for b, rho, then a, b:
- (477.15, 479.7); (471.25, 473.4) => 12.1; 13.9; 1.8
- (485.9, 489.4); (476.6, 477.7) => 10.6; 12.2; 1.6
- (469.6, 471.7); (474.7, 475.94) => 11.0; 13.1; 2.1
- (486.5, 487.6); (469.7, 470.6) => 10.4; 12.5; 2.1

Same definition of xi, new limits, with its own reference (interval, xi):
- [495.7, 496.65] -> -3.4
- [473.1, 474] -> -0.2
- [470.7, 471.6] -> -1.1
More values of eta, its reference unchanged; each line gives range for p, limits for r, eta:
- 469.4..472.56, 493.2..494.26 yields -0.05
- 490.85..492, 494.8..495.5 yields 0.10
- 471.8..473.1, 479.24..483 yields 0.02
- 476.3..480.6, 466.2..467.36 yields -0.08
